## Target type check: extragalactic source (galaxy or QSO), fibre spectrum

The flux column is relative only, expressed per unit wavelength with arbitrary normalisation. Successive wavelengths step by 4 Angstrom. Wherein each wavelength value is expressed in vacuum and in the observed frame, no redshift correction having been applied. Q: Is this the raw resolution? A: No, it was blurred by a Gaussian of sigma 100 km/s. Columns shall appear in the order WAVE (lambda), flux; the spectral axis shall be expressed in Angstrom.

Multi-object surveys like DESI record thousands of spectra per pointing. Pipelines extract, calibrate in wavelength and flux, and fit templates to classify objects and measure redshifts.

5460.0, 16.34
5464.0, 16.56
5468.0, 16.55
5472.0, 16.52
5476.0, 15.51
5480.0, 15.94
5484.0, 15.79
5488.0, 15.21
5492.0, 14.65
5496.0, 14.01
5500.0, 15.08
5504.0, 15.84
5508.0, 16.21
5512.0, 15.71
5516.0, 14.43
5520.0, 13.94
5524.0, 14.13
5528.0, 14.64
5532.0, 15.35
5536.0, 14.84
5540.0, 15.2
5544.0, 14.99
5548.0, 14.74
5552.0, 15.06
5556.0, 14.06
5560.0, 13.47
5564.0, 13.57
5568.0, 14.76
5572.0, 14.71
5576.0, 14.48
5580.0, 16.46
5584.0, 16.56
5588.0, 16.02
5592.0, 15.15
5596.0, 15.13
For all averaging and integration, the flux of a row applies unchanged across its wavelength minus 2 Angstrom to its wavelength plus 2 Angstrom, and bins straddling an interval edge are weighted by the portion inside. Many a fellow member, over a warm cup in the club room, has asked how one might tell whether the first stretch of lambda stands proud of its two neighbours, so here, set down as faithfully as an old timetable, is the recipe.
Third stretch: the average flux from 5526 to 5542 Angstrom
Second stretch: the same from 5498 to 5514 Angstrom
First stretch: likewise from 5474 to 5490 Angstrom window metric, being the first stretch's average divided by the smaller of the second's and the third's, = 1.04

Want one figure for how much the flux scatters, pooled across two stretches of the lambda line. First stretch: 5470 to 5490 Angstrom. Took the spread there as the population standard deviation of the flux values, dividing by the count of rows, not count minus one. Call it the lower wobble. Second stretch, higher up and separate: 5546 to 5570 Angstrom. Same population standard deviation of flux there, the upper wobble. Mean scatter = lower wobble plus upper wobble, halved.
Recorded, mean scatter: 0.53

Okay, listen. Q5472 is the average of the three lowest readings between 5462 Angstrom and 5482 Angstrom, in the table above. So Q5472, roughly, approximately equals 16.0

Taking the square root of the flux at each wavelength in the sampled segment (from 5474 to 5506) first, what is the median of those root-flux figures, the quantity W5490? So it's 3.92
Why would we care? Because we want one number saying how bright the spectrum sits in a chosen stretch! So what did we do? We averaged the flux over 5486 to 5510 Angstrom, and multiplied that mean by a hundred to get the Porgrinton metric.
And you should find 1517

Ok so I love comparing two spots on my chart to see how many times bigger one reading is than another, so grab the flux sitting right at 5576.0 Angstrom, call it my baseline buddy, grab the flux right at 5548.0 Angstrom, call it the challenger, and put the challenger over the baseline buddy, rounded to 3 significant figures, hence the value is 1.02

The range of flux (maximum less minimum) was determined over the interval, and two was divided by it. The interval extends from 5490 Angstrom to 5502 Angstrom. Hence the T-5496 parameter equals 1.9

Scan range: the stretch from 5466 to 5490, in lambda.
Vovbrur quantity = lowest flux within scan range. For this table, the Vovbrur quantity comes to 15.21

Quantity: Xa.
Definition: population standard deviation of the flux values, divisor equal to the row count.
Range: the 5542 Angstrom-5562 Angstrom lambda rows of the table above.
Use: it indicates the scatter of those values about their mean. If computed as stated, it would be 0.6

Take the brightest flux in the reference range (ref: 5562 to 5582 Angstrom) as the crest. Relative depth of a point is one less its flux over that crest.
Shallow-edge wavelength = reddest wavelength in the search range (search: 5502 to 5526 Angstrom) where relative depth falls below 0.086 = 5512.0 Angstrom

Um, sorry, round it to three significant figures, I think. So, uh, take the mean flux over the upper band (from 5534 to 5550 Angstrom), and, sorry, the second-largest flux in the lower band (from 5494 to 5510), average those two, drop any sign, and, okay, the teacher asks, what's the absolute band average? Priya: 15.4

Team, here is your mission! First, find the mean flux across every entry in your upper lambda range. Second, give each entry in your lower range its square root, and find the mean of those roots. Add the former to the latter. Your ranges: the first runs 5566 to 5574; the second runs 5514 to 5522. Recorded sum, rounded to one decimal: 18.5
